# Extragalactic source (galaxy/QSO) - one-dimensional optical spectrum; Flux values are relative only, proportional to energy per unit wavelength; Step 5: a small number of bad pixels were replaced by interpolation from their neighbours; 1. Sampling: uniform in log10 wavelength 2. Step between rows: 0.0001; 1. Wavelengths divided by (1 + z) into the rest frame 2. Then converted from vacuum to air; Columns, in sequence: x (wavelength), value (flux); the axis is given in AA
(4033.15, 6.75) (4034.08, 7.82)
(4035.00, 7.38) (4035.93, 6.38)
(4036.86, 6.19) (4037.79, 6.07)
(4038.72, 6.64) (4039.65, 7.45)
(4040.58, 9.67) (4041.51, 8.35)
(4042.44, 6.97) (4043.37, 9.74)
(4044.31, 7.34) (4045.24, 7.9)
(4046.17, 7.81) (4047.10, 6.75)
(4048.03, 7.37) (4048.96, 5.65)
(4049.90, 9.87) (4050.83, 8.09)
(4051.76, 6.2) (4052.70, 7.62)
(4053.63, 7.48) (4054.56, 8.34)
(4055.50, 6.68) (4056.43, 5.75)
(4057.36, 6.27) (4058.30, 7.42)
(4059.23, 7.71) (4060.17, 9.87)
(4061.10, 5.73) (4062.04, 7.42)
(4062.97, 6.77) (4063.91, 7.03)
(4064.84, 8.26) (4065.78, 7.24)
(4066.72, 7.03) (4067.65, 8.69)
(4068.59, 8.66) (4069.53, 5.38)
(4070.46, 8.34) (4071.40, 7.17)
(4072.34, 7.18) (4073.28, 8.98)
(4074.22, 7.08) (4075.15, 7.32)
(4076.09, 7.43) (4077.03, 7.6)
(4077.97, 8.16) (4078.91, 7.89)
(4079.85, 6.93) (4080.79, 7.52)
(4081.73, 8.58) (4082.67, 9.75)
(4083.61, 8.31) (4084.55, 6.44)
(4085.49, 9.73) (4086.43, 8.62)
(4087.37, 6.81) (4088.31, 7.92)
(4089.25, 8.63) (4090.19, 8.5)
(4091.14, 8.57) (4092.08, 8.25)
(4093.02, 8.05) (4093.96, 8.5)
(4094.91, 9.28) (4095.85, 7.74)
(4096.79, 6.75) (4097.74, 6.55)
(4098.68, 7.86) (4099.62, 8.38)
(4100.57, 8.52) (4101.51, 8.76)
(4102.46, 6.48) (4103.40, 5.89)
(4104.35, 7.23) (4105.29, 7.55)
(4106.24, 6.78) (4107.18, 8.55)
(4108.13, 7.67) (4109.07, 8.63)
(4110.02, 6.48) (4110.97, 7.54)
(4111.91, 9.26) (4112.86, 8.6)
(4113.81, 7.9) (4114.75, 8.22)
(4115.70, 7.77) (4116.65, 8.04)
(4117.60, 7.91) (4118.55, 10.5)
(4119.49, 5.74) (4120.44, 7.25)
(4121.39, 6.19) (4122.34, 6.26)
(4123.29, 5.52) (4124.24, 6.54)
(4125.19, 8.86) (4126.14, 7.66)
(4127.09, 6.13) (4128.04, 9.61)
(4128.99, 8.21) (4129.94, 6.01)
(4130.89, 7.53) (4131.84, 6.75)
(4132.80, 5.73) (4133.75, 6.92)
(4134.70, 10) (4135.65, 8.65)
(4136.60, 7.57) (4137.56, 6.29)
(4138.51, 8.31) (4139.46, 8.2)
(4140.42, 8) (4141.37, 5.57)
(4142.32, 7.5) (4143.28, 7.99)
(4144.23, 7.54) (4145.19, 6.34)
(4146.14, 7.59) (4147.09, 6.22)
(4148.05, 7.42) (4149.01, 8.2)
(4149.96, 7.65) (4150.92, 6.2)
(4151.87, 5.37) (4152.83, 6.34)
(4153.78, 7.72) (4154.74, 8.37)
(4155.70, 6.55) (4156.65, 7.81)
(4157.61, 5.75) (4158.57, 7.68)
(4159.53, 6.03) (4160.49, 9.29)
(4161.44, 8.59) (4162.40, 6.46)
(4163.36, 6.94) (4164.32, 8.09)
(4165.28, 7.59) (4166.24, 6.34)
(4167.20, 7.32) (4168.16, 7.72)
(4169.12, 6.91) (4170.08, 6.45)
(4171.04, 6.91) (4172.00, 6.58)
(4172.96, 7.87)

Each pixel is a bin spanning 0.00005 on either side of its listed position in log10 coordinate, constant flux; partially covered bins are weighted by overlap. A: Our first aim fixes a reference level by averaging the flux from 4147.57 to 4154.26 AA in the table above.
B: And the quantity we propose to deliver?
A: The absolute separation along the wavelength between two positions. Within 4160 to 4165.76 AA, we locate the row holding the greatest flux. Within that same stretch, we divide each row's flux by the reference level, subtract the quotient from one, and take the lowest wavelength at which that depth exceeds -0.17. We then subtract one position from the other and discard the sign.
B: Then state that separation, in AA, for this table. 1.9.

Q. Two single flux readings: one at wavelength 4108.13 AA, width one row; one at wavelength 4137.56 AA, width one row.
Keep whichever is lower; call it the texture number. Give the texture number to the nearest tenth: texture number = 6.3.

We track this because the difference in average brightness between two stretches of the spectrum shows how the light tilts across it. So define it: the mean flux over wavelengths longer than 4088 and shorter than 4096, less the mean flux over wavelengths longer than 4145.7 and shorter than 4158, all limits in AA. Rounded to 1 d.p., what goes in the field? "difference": 1.4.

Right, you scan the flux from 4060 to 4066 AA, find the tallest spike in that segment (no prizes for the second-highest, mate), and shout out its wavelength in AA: 4060.17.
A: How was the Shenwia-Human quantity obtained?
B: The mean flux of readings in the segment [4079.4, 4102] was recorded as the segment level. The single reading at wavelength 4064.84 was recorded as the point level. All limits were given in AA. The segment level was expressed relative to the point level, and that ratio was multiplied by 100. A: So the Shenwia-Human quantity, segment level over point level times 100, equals 98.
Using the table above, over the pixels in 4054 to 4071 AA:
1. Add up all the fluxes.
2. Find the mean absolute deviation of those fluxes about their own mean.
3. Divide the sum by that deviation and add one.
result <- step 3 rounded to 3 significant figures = 143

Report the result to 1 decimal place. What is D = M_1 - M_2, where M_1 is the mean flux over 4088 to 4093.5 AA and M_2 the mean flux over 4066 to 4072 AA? 0.8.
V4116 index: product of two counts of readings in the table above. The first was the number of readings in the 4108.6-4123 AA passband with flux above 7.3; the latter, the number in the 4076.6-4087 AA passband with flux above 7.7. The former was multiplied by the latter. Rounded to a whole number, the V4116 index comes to 70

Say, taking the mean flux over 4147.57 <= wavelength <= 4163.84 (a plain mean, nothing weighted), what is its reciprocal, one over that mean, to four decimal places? 0.1389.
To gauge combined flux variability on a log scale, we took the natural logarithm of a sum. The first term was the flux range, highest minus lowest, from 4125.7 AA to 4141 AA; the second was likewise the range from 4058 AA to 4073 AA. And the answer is 2.17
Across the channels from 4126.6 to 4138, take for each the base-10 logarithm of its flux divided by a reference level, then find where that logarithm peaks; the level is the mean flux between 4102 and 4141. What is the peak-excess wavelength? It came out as 4134.70 AA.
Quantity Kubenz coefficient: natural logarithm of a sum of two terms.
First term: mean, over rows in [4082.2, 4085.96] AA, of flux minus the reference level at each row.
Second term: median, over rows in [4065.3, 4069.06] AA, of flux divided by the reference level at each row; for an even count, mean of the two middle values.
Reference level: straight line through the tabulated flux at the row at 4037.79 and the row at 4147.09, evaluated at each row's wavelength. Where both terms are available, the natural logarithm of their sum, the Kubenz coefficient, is 1.3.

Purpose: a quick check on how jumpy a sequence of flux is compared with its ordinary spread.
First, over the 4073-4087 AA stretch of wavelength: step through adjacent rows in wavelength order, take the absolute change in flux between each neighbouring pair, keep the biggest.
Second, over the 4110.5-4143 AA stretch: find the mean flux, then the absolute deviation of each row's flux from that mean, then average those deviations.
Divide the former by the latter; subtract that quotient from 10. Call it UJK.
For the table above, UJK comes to 6.8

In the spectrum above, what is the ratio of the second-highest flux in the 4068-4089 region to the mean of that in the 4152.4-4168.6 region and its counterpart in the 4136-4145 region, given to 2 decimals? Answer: 1.16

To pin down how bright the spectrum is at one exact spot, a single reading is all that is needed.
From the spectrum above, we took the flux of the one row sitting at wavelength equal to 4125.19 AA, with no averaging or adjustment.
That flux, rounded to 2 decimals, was 8.86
